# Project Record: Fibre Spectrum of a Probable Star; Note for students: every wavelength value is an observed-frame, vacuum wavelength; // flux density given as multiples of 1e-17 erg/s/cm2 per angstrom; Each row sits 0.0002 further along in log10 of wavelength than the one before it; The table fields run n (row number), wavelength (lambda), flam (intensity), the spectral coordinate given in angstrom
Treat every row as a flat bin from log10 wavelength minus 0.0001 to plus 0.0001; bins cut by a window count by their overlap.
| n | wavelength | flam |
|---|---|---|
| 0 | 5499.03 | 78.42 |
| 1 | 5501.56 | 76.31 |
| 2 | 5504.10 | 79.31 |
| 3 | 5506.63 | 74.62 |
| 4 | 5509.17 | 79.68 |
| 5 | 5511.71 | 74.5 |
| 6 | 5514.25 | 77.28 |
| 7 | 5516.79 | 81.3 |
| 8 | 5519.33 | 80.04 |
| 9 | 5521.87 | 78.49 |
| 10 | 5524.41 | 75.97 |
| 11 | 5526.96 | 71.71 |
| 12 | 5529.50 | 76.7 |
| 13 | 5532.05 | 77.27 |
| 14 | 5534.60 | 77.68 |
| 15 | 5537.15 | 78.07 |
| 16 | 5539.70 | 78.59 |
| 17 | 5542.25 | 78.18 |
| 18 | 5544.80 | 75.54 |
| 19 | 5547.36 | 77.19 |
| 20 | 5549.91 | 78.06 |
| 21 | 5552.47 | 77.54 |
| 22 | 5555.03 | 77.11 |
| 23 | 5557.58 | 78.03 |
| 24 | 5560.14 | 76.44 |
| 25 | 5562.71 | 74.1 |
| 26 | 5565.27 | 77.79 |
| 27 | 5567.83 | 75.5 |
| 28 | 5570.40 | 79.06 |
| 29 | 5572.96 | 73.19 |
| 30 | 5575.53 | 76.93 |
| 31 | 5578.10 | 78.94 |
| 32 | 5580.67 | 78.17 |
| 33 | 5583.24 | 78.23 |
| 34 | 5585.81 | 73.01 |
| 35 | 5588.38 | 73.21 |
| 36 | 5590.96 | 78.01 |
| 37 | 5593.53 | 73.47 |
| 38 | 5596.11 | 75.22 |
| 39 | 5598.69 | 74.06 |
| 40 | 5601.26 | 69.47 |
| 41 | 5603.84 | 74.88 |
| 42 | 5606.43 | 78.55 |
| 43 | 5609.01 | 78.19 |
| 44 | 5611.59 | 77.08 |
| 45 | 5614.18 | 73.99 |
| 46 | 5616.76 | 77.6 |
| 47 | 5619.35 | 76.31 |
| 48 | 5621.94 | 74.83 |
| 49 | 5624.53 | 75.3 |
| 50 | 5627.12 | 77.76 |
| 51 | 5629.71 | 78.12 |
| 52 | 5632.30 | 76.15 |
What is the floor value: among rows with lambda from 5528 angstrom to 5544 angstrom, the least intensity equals 76.7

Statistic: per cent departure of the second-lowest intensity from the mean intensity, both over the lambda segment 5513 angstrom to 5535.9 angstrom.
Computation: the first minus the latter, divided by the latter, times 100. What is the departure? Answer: -1.8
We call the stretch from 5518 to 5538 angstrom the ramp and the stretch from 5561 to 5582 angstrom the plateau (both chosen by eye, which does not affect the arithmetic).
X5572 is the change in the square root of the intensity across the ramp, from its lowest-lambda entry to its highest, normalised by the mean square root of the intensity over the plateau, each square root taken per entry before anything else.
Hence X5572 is -0.013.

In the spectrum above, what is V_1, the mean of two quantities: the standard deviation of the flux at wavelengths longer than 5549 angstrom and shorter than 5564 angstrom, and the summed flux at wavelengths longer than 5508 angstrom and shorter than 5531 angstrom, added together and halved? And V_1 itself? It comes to 349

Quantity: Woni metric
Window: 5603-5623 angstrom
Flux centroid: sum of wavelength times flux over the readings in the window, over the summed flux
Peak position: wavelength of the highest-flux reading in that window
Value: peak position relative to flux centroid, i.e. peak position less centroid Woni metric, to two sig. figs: -6.4 angstrom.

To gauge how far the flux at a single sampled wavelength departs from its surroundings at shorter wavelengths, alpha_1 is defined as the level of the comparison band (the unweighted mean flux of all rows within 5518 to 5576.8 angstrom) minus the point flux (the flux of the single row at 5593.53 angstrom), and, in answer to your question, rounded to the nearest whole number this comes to 3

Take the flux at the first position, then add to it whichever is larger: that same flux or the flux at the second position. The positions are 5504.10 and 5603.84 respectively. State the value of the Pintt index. 159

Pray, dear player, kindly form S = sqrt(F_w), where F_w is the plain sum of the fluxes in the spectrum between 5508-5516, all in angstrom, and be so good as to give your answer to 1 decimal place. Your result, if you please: 15.2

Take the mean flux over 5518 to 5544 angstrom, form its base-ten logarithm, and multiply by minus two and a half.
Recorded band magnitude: -4.72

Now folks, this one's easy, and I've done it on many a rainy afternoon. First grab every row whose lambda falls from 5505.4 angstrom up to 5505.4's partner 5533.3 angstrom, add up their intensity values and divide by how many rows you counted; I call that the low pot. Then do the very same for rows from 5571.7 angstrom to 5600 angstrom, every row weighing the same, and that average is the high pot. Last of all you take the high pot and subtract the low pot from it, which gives -1.4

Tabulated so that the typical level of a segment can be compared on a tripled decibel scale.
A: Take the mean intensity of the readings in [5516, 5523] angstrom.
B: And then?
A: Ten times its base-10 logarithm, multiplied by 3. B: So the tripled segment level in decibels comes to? 57.08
